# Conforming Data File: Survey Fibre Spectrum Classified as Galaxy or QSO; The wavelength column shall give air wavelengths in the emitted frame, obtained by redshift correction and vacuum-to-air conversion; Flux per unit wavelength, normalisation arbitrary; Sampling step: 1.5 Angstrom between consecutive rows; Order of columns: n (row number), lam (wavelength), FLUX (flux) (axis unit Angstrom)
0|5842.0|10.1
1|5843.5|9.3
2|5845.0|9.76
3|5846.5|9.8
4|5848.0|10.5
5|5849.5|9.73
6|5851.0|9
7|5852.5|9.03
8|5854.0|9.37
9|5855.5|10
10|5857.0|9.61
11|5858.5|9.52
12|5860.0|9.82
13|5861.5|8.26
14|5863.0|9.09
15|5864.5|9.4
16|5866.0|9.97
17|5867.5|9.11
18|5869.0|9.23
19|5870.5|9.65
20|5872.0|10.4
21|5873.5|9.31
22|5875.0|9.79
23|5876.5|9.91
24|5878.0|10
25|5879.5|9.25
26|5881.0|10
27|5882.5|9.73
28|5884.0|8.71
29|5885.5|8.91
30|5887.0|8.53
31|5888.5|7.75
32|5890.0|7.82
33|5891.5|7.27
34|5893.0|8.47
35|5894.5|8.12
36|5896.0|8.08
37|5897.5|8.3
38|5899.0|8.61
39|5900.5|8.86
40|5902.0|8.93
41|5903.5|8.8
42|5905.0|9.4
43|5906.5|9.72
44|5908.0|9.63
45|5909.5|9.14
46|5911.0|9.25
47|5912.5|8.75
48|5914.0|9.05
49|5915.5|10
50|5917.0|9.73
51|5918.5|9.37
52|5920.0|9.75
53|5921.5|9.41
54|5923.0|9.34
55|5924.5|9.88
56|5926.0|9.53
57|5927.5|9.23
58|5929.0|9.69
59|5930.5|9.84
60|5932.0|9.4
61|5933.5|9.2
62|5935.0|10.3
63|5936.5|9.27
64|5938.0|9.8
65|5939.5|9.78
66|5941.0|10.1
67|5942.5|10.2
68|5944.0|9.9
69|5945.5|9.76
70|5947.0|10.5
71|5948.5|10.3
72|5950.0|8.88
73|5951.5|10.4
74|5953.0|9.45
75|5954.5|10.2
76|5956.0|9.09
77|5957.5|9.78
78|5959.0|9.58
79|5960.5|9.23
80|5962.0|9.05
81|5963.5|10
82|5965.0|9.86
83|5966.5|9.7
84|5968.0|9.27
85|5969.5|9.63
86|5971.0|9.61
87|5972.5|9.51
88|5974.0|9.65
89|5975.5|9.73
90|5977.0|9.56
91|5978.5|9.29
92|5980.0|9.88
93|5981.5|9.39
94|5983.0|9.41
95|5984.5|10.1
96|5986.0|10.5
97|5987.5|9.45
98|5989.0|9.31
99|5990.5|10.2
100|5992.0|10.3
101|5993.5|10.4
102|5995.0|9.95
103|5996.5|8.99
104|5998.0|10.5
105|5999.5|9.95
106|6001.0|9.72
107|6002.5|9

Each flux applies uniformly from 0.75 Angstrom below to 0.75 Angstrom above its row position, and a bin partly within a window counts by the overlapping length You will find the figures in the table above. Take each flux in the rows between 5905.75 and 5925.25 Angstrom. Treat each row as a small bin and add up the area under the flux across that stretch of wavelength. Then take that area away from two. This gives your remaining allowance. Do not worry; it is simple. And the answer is -183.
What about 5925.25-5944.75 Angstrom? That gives -187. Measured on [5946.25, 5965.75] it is -187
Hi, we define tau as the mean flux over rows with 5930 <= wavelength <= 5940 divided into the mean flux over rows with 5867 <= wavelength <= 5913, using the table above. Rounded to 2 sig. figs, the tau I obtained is 0.93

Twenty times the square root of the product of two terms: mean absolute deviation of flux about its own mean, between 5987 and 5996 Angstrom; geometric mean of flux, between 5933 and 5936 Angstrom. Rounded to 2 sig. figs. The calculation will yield 38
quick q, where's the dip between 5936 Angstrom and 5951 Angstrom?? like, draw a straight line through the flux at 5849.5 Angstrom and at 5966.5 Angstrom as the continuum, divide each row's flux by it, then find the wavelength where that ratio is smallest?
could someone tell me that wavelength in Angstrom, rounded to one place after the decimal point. 5950.0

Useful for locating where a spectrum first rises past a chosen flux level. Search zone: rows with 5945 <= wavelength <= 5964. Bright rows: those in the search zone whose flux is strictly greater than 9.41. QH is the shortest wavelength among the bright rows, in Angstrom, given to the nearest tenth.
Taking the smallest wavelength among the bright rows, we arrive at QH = 5945.5 Angstrom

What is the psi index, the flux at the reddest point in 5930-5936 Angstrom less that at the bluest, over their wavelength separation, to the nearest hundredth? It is 0.10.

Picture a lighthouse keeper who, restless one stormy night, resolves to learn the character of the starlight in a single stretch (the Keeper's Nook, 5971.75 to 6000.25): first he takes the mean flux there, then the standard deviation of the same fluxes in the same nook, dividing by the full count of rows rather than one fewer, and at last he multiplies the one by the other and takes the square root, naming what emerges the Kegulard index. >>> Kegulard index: 2.07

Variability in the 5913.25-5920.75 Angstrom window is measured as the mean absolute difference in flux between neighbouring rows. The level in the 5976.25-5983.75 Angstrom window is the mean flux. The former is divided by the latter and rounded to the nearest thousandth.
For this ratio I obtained 0.052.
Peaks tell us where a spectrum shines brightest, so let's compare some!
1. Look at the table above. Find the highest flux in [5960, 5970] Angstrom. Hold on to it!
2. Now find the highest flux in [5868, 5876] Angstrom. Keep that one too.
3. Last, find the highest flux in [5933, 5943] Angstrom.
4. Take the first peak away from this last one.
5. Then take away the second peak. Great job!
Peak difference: -10.1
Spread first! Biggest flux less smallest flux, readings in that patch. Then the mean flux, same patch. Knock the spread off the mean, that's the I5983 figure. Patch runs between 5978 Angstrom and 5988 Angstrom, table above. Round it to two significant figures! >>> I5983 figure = 8.5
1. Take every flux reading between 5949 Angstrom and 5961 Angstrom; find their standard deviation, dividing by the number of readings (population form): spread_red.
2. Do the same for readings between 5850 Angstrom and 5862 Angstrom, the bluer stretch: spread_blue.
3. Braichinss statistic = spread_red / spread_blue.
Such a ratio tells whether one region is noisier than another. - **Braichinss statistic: 1.0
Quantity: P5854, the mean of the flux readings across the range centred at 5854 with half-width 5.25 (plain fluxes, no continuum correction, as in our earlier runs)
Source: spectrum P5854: 9.47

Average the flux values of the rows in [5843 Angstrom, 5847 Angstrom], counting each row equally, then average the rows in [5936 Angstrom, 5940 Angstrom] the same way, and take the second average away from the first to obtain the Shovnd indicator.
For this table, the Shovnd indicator 0.0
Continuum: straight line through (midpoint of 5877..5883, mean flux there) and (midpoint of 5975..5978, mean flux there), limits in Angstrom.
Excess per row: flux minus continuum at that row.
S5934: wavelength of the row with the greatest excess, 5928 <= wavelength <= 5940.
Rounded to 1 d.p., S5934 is 5935.0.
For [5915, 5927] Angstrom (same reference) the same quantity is 5915.5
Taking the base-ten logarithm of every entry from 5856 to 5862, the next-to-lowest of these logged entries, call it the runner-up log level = 0.979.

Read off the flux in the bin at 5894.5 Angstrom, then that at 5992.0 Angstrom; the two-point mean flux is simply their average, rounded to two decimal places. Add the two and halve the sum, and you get 9.21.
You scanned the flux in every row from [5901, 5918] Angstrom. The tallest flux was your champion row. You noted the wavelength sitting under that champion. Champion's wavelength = 5915.5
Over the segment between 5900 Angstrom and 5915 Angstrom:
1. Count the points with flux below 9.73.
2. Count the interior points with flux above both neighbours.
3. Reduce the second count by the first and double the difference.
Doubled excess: -14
